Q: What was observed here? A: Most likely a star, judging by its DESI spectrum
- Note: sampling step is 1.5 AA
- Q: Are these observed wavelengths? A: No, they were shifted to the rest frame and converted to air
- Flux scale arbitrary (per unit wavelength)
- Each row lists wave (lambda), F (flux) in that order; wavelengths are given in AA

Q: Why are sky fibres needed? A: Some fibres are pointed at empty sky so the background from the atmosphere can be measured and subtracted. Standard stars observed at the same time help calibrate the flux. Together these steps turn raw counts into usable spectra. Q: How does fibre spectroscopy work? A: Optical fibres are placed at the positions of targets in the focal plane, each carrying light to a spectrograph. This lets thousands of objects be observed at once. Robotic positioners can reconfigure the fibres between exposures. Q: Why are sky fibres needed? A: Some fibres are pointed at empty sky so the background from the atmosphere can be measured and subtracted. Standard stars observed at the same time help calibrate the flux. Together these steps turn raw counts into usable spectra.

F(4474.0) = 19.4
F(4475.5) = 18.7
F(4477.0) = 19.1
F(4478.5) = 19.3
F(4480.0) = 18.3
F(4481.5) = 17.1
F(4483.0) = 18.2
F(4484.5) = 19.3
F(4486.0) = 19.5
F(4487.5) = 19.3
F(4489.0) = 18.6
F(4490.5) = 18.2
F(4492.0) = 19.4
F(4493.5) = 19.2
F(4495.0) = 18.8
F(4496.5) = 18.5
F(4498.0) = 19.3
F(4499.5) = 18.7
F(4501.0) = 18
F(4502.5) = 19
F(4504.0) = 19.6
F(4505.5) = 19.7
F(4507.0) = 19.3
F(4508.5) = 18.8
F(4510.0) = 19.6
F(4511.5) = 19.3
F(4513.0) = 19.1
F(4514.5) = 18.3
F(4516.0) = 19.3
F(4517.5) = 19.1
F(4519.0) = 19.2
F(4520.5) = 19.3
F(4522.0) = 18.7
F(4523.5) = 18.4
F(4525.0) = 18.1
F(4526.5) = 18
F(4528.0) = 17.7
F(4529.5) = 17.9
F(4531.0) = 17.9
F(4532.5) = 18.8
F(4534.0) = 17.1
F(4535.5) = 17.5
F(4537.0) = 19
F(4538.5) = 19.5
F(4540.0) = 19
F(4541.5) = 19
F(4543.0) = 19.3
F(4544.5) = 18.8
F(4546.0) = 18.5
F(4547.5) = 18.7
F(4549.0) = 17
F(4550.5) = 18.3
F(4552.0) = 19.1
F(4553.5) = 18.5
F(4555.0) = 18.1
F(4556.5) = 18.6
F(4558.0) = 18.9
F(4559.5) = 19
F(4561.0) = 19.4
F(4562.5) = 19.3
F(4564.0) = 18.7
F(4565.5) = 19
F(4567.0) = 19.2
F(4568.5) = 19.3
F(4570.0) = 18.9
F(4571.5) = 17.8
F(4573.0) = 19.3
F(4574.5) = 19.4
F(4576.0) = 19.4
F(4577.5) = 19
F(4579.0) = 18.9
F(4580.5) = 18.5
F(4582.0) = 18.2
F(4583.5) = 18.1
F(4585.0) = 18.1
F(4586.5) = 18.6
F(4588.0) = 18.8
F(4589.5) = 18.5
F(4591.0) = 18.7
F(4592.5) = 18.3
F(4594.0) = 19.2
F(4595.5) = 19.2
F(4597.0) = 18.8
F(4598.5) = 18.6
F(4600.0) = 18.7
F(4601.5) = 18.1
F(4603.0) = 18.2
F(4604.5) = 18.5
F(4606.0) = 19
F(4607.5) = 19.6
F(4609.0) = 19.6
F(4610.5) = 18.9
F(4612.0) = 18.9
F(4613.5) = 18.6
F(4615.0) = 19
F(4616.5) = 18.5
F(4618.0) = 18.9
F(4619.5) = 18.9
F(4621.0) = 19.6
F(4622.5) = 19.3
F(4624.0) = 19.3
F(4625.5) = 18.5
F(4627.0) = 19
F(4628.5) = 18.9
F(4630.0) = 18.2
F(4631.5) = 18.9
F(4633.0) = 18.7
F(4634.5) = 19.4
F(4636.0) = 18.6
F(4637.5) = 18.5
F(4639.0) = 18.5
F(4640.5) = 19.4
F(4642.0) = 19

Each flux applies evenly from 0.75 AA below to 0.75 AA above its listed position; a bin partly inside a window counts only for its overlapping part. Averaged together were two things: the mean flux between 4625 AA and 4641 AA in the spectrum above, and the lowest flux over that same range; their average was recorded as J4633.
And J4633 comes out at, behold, 18.5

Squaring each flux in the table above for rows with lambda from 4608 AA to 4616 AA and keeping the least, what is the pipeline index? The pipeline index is 346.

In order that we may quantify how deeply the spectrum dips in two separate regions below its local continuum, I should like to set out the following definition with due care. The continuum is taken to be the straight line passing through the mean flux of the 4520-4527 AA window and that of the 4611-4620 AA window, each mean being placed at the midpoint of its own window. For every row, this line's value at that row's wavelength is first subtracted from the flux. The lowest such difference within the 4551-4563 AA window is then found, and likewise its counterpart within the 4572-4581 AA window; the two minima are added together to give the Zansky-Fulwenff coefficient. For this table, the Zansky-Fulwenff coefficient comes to -0.7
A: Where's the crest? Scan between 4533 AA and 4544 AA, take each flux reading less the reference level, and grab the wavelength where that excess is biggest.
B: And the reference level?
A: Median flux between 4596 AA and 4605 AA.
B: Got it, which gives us 4538.5 AA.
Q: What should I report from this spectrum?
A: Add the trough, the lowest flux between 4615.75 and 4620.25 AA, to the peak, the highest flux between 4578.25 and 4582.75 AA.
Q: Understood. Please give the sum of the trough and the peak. 37.4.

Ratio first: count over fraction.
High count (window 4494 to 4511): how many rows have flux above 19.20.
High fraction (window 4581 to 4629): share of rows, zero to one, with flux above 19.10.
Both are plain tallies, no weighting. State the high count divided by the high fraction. 23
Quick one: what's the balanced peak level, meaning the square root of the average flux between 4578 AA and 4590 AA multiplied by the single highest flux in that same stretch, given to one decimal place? 18.7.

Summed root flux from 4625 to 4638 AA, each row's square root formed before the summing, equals 39.0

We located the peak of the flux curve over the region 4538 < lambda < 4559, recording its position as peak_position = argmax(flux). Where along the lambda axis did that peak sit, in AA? 4538.5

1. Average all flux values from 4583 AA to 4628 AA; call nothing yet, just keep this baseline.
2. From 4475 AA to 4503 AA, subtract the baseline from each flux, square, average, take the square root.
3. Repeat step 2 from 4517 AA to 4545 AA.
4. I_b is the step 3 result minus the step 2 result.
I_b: 0.13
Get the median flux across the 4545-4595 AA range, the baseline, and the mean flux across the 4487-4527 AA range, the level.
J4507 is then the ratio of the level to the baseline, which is 1.01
